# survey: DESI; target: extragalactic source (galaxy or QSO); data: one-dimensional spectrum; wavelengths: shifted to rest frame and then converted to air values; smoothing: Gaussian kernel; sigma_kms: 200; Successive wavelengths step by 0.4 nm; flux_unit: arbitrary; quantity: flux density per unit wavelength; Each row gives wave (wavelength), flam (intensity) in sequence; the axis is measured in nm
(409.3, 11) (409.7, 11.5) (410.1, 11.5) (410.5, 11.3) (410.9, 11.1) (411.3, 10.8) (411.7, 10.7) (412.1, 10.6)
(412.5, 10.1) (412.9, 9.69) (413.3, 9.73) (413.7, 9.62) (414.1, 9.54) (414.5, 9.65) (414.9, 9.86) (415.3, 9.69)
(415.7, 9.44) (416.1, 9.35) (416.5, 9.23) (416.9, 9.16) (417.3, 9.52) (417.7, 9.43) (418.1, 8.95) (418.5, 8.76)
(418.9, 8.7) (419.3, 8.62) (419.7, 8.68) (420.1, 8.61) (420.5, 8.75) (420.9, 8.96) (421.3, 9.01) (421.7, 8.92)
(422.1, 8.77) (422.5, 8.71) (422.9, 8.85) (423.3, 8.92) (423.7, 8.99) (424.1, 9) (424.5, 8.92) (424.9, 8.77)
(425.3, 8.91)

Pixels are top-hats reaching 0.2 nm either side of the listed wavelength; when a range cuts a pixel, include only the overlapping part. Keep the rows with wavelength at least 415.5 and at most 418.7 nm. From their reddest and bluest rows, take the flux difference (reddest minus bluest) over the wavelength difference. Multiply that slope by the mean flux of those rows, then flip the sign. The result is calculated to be 2.24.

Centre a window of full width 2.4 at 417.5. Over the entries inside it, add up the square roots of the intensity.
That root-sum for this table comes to 18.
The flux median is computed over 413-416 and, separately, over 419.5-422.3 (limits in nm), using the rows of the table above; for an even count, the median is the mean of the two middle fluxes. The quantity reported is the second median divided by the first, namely 0.91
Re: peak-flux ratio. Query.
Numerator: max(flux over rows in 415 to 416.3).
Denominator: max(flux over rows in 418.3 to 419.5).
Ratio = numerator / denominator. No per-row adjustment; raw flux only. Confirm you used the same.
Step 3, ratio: 1.11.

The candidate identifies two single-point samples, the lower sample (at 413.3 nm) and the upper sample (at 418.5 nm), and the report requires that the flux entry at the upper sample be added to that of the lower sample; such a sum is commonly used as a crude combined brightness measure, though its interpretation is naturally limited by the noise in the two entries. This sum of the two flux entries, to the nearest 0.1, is 18.5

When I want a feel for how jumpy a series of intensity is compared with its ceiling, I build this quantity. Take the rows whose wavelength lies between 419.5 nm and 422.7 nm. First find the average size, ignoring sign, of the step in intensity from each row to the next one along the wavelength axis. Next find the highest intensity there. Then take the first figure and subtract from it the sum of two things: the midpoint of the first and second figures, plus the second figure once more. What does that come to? -13.5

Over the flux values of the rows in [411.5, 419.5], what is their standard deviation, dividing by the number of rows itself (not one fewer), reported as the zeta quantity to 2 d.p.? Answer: 0.54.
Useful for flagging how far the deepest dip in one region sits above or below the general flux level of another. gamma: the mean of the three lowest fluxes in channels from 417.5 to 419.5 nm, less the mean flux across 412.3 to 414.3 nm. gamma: -1.0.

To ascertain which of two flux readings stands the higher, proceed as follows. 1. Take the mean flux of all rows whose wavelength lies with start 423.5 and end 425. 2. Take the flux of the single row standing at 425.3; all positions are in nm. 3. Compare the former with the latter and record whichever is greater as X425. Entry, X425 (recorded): 8.9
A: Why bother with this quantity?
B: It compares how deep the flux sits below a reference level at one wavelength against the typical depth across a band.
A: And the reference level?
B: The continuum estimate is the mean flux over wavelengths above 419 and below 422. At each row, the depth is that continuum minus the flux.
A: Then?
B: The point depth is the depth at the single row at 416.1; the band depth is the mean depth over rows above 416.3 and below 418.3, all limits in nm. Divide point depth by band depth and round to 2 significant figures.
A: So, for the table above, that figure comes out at 1.2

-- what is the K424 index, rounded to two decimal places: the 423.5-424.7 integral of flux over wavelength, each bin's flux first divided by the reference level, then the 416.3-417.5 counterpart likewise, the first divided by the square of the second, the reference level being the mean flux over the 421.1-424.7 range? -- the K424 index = 0.77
